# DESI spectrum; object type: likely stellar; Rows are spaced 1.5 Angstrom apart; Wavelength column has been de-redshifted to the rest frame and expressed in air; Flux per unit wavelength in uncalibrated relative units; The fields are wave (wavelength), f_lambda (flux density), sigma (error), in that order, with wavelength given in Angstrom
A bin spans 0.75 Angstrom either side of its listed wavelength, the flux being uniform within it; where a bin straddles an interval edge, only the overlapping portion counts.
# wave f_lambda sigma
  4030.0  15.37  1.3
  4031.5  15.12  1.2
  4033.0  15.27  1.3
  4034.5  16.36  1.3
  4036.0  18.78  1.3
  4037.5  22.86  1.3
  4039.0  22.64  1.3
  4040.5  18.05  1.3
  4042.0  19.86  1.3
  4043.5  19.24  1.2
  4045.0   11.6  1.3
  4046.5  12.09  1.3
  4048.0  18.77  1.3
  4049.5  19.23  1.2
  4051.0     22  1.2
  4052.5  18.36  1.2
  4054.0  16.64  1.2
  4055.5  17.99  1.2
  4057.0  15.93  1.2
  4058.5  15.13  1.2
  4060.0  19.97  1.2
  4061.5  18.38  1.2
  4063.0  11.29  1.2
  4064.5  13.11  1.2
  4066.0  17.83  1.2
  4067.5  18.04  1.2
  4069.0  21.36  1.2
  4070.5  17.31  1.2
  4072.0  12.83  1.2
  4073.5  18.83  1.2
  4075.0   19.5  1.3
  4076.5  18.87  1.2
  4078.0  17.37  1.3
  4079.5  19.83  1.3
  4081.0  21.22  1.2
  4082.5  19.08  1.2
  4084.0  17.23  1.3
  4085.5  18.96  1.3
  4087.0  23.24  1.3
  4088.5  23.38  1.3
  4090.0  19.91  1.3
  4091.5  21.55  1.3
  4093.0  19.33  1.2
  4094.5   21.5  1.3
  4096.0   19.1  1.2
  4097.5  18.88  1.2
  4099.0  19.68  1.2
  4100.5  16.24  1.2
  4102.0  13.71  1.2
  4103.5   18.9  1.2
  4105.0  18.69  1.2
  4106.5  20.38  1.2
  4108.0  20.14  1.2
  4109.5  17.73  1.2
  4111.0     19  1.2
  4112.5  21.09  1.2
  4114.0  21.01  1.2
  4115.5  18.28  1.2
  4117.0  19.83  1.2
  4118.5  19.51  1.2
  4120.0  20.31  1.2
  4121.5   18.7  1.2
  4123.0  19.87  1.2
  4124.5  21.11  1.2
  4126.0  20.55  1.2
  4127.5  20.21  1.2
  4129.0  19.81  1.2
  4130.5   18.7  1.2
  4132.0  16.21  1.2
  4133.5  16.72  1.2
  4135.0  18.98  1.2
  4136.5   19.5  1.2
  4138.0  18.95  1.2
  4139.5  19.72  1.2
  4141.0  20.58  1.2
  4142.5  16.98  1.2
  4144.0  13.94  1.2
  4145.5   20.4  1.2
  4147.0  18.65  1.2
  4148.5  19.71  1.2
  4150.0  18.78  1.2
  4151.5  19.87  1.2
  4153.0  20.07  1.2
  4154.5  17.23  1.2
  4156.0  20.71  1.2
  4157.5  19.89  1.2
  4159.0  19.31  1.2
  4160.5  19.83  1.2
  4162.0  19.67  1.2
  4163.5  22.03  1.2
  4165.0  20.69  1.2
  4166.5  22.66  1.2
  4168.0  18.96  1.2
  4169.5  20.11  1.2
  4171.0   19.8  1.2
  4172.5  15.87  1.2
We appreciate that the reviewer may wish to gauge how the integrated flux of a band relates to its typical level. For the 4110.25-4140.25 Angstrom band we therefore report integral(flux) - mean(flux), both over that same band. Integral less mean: 563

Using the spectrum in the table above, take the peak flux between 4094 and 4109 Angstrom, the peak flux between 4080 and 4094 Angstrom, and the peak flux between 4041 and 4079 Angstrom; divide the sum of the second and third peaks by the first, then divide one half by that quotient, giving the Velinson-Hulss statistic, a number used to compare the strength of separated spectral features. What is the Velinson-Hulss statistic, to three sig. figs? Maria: 0.237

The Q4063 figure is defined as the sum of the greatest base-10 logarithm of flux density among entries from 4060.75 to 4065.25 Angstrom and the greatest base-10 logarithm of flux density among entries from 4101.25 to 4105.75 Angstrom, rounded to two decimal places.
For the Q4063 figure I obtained 2.54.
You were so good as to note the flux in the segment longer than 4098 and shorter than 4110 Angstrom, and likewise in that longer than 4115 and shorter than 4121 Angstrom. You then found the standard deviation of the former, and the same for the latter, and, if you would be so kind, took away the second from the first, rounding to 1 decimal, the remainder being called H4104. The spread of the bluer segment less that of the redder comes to 1.4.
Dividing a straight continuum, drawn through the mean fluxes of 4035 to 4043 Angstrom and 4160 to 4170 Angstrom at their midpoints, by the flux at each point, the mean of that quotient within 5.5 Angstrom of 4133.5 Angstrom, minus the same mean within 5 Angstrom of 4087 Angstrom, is 0.11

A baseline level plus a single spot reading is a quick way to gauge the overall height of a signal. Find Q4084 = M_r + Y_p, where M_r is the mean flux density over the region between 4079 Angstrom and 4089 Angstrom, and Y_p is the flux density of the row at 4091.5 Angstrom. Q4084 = 42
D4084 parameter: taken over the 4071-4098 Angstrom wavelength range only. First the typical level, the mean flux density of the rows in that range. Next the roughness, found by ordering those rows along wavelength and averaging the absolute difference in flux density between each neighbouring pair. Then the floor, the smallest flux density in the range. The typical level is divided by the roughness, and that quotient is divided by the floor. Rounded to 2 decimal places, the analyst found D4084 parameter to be 0.74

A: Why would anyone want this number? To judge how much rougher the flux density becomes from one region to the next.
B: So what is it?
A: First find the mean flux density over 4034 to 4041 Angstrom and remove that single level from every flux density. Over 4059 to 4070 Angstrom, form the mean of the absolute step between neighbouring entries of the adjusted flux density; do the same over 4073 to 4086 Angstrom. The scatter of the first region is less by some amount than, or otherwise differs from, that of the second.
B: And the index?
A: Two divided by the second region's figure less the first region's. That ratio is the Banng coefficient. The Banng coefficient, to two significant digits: -1.3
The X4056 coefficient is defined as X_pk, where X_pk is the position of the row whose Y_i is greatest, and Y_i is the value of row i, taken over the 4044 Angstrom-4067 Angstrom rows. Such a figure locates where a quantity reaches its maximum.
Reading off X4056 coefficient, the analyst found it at 4051.0 Angstrom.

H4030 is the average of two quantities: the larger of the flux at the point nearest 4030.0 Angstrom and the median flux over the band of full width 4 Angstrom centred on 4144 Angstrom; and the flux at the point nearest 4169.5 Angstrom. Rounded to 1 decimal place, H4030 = 18.5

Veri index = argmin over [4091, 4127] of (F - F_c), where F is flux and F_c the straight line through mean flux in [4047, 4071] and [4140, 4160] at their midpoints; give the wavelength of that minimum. 4102.0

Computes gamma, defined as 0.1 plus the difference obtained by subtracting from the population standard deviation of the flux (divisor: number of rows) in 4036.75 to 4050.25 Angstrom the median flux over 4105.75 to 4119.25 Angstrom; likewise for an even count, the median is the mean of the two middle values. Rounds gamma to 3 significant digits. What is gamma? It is -16.0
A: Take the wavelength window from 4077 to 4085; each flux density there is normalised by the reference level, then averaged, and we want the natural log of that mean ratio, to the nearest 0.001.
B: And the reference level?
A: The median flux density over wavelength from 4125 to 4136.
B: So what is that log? -0.002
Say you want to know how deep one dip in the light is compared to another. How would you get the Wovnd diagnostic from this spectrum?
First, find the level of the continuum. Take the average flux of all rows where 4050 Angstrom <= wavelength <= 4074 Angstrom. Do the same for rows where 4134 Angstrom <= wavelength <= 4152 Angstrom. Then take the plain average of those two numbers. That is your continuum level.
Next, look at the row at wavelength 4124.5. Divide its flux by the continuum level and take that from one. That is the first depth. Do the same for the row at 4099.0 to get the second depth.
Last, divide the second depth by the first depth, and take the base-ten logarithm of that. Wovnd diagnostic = -0.27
